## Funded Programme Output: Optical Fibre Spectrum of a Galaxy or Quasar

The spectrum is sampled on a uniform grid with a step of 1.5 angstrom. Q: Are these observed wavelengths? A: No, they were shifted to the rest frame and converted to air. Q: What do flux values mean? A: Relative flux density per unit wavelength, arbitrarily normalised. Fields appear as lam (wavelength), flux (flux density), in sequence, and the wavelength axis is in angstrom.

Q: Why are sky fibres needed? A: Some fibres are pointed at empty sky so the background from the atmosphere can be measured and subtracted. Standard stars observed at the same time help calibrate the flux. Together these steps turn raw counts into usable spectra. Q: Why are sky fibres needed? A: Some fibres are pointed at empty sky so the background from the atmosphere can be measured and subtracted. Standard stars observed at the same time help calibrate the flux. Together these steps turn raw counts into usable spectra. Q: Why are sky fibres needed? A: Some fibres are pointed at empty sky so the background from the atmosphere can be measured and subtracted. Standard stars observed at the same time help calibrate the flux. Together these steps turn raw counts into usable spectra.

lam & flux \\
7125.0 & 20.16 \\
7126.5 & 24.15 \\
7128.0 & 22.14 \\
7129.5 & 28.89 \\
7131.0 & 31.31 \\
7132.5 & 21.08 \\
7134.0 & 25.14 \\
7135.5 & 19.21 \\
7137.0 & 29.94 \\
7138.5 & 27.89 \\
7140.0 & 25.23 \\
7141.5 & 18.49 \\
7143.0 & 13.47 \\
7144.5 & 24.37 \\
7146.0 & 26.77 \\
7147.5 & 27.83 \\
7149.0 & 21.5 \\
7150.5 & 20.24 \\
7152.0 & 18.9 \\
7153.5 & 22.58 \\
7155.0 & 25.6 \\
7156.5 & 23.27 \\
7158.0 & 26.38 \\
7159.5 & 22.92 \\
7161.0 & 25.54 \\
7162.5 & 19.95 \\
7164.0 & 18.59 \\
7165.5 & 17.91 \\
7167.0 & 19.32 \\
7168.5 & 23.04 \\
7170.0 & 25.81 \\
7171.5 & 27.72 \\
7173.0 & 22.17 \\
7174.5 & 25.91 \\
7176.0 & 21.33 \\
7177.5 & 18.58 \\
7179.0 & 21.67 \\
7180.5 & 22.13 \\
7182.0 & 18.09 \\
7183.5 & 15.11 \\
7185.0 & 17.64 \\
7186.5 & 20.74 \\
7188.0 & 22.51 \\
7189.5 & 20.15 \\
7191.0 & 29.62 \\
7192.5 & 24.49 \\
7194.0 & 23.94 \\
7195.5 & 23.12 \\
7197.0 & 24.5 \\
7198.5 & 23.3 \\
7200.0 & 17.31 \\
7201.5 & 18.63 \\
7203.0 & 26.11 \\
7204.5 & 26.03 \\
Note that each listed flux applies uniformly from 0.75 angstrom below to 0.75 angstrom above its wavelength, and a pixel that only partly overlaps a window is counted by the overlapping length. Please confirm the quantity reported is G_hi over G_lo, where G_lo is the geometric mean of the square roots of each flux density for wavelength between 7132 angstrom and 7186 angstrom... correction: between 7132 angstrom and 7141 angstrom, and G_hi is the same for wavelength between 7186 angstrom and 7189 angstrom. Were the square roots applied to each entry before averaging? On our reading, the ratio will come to 0.94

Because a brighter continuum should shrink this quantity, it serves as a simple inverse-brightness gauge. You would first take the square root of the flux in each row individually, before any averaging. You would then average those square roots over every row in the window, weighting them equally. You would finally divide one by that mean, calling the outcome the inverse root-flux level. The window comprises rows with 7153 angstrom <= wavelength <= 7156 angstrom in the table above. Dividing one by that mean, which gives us 0.204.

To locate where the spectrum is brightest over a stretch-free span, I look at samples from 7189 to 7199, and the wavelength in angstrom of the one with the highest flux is 7191.0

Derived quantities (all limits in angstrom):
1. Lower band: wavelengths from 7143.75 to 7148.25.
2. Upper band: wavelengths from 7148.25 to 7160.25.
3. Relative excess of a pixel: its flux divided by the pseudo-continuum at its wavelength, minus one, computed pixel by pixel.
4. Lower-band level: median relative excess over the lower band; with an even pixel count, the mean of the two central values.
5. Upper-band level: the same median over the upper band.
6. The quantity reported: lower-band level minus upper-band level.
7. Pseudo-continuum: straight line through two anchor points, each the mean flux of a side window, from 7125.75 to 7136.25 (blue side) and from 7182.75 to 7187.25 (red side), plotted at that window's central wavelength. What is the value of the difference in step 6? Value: 0.117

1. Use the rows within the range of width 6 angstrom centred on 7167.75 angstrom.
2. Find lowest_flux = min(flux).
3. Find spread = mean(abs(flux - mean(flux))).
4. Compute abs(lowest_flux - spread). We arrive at 15.0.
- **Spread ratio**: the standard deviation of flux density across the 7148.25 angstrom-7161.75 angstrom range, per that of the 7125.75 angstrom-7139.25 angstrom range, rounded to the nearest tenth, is 0.6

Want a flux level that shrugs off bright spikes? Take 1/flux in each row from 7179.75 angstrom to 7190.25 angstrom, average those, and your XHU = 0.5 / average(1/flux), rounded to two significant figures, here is 9.6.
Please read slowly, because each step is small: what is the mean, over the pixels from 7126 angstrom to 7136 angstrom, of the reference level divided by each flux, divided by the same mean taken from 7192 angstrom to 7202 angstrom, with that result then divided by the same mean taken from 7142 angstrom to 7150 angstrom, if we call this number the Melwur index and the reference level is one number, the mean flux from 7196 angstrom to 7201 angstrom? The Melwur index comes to 0.89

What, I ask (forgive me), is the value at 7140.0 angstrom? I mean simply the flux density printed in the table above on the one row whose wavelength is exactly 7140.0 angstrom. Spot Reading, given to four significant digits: 25.23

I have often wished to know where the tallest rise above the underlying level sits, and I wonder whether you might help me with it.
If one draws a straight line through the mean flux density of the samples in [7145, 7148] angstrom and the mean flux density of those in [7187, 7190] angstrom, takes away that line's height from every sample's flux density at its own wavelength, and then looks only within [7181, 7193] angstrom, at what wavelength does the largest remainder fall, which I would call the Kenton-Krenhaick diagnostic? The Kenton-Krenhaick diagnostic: 7191.0 angstrom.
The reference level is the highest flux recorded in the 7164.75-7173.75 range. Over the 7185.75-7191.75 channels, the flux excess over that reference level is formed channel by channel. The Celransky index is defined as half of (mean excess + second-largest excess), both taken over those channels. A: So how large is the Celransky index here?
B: -4.84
